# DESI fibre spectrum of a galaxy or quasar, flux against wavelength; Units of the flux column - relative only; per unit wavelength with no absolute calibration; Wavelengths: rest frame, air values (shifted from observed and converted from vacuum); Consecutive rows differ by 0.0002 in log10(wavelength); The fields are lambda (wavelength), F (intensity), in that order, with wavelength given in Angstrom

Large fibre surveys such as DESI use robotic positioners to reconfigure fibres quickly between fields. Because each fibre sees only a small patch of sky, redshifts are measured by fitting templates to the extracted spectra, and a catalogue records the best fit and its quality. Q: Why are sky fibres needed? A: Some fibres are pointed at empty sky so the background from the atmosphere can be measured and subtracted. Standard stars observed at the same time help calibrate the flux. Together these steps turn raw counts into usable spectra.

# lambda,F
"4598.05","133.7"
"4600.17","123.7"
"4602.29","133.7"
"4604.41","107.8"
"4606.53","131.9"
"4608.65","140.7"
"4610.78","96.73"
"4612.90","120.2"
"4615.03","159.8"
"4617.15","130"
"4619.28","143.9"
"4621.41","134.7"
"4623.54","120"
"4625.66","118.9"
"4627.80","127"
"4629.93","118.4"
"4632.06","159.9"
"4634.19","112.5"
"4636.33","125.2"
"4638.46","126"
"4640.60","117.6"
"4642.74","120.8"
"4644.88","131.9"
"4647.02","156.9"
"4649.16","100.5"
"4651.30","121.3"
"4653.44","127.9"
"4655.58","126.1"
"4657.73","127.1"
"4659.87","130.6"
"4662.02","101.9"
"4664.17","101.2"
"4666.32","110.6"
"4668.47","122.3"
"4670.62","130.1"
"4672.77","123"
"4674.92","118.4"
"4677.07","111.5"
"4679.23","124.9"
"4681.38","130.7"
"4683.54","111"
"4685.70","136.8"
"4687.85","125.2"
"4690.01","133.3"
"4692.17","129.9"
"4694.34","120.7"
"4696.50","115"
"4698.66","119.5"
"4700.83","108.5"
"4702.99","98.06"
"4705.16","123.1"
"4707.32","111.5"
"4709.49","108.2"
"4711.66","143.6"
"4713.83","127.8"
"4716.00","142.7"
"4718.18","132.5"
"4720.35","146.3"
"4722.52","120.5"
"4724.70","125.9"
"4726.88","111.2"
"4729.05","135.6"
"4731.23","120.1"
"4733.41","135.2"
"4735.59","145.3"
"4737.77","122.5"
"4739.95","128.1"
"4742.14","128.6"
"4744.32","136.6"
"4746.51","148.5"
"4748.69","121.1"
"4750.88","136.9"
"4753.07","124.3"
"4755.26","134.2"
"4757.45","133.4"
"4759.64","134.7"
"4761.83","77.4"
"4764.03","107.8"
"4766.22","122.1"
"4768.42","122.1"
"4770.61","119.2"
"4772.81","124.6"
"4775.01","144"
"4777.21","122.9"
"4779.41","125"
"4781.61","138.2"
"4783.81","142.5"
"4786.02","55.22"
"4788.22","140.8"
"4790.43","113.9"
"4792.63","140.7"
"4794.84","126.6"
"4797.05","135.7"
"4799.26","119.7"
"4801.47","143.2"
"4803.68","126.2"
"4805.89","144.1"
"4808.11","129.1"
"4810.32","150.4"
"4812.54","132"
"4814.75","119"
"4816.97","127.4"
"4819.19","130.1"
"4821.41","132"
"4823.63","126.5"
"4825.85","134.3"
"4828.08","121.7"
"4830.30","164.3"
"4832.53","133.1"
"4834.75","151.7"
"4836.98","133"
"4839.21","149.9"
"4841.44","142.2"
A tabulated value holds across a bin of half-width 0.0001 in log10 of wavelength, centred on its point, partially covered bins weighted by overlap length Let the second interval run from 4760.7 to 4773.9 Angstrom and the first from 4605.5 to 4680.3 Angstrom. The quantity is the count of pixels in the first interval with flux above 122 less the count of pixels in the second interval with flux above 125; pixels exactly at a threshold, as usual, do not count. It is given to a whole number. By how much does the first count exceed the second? 20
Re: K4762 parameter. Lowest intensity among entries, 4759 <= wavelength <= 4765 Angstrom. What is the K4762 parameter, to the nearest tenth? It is 77.4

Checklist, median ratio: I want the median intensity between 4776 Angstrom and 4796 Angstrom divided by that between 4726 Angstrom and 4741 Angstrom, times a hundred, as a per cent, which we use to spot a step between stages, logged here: 99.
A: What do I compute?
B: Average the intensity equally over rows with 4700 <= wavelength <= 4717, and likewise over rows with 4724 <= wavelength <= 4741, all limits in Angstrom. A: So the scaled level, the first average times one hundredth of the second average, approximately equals 154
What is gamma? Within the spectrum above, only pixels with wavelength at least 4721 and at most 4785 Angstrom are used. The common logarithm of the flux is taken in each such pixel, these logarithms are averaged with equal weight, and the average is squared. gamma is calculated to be 4.42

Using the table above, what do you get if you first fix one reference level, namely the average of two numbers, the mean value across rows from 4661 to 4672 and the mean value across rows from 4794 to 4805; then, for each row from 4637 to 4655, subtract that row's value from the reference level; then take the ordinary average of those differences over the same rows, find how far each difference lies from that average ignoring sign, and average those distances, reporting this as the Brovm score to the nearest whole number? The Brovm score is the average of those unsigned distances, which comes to 10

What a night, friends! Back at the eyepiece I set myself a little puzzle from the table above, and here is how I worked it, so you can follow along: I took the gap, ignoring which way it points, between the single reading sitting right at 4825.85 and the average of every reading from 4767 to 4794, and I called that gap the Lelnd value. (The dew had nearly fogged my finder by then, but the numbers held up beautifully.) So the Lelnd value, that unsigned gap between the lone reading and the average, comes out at 10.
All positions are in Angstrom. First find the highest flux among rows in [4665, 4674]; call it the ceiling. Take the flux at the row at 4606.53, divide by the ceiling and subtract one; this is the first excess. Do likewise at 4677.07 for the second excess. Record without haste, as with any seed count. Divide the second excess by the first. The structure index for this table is -10.3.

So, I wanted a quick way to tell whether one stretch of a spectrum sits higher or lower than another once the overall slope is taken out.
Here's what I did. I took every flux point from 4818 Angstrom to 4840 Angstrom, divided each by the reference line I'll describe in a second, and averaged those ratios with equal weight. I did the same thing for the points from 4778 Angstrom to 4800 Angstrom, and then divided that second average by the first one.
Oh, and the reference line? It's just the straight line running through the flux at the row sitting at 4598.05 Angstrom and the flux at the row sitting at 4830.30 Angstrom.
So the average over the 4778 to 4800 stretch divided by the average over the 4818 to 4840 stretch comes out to 0.93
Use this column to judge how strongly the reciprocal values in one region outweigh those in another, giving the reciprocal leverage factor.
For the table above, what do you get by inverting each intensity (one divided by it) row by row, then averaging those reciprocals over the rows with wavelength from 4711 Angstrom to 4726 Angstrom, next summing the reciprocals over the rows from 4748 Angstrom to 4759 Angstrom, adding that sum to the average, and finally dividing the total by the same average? 6.1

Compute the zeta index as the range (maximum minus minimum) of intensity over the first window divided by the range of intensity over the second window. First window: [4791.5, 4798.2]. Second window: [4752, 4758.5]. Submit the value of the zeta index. 1.4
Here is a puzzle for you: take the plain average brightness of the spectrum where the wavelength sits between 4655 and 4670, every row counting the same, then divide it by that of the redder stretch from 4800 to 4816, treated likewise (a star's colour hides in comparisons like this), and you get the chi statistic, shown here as 0.87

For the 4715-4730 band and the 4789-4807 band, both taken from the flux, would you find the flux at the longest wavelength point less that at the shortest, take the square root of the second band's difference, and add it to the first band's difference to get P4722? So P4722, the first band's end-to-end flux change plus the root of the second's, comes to -2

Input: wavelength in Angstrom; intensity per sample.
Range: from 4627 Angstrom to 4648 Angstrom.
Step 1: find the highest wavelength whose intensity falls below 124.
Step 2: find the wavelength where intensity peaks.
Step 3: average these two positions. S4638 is 4637.4 Angstrom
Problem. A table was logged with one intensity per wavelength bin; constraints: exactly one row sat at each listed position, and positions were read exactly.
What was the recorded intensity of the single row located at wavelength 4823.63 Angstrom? 126.5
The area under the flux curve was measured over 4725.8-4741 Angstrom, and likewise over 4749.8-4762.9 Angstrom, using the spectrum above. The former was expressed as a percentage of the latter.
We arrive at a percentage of 121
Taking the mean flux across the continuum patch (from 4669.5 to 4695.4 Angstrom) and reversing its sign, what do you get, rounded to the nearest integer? -125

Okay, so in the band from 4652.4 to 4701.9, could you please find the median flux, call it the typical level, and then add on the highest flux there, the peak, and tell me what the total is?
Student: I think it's 260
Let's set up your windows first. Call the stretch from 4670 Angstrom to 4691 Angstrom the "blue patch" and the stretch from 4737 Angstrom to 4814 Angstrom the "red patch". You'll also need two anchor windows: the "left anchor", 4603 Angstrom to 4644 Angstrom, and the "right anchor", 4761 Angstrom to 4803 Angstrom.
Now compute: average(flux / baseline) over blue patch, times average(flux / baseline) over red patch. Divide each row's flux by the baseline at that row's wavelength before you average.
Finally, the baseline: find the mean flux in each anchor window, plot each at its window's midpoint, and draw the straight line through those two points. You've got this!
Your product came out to 1.03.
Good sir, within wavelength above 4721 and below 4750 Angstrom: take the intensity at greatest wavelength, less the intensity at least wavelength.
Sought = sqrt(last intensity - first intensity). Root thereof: 1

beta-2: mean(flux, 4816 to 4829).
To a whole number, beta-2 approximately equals 129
